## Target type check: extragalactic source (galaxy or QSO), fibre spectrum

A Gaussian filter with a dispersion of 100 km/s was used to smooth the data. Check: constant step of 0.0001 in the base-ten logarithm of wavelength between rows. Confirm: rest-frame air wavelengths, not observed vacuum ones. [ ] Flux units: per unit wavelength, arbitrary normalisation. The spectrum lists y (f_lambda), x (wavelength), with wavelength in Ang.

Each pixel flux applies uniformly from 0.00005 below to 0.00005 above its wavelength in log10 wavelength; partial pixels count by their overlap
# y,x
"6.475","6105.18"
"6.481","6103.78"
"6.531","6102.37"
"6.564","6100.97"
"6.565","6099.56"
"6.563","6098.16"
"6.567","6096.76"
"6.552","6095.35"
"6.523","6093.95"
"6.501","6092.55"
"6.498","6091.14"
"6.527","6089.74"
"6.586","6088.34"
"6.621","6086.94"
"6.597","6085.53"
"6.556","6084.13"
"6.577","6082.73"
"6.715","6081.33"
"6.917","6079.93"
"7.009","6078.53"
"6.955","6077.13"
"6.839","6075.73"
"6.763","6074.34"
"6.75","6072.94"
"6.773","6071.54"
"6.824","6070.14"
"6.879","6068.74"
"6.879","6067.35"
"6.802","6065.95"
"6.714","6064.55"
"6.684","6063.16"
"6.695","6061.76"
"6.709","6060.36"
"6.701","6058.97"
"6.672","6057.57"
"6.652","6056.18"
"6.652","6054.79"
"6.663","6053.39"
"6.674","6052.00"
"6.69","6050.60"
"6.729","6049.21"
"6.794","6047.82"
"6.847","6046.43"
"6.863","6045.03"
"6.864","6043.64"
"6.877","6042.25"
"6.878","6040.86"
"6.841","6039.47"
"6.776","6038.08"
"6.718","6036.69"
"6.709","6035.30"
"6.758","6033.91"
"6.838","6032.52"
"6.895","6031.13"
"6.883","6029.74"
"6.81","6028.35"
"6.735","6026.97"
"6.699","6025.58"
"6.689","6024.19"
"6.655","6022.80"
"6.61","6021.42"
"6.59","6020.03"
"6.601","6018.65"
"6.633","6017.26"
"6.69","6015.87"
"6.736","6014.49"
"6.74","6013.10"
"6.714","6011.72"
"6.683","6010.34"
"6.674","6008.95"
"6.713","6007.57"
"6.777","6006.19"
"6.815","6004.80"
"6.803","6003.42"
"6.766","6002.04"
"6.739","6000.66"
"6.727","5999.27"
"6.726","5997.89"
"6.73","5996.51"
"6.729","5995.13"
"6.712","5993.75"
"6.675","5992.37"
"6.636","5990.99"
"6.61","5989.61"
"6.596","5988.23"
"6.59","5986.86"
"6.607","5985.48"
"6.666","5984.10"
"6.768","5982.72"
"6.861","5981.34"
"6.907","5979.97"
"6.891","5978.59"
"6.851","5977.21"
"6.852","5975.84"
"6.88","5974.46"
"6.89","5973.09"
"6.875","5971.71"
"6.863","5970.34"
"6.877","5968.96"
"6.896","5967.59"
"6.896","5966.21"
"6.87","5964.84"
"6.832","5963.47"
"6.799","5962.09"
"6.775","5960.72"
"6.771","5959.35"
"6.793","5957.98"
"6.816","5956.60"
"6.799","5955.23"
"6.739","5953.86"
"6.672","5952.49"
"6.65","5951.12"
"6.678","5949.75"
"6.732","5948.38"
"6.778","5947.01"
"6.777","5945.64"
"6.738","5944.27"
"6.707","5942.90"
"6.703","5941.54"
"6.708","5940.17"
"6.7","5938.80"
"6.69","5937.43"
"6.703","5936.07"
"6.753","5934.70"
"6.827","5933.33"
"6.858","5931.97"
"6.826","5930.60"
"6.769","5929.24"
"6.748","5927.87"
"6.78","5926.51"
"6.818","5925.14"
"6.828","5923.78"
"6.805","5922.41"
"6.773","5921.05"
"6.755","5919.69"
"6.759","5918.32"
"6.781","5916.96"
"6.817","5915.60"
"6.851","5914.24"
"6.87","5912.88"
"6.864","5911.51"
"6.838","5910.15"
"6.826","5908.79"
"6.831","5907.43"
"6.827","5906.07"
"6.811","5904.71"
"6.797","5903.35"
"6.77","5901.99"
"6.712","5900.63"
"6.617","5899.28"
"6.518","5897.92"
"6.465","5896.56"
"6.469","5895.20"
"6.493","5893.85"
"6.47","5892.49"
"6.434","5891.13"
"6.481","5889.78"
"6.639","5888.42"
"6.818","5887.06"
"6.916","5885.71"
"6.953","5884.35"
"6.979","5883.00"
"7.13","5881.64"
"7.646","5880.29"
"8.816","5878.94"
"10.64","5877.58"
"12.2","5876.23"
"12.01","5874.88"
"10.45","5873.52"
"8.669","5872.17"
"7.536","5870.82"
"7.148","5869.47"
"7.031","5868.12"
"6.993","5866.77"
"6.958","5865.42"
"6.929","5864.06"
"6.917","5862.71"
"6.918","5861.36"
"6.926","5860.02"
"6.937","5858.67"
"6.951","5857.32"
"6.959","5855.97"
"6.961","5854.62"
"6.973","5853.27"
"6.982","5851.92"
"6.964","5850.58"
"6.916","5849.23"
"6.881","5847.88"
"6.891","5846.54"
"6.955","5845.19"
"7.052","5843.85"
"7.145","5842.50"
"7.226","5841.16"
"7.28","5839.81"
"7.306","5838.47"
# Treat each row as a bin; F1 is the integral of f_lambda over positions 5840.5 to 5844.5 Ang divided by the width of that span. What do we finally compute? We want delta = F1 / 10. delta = 0.714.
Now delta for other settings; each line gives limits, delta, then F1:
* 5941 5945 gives 0.673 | 6.73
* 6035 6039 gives 0.674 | 6.74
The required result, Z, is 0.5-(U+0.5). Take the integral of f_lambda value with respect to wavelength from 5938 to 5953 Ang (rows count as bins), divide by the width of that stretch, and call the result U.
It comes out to -6.71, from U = 6.71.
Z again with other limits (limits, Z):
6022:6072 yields -6.76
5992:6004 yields -6.73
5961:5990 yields -6.81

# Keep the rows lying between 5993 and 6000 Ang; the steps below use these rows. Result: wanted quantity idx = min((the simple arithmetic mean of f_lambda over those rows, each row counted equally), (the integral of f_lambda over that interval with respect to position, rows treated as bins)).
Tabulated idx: 6.72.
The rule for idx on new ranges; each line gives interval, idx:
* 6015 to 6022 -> 6.62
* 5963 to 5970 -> 6.87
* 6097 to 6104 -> 6.54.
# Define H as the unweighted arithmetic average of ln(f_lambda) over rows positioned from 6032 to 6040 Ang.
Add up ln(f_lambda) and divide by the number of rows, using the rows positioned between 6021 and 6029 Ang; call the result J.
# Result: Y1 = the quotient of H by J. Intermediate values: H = 1.91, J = 1.90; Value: 1.01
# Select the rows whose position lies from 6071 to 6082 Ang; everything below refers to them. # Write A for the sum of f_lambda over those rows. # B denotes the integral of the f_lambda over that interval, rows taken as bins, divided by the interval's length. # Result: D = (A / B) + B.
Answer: 15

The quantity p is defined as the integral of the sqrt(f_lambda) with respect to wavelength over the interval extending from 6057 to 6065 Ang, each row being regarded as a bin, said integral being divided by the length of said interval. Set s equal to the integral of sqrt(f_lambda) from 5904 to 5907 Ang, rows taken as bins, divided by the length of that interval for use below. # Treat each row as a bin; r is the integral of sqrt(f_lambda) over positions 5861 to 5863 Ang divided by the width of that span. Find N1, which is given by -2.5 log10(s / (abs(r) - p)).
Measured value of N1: -4.5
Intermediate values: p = 2.59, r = 2.63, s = 2.61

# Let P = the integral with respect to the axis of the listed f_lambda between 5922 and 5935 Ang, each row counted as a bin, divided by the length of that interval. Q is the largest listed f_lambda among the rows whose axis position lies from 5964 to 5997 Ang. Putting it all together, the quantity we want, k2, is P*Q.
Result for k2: 47.0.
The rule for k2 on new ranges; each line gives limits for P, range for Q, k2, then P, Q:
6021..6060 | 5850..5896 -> 82.4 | 6.76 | 12.2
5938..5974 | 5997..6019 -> 46.2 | 6.78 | 6.815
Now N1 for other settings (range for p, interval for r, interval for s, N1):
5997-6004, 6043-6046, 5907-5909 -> -5.5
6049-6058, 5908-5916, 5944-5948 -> -4.8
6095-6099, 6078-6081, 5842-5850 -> -3.9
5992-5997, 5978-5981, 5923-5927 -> -4.6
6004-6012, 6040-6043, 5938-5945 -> -4.8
